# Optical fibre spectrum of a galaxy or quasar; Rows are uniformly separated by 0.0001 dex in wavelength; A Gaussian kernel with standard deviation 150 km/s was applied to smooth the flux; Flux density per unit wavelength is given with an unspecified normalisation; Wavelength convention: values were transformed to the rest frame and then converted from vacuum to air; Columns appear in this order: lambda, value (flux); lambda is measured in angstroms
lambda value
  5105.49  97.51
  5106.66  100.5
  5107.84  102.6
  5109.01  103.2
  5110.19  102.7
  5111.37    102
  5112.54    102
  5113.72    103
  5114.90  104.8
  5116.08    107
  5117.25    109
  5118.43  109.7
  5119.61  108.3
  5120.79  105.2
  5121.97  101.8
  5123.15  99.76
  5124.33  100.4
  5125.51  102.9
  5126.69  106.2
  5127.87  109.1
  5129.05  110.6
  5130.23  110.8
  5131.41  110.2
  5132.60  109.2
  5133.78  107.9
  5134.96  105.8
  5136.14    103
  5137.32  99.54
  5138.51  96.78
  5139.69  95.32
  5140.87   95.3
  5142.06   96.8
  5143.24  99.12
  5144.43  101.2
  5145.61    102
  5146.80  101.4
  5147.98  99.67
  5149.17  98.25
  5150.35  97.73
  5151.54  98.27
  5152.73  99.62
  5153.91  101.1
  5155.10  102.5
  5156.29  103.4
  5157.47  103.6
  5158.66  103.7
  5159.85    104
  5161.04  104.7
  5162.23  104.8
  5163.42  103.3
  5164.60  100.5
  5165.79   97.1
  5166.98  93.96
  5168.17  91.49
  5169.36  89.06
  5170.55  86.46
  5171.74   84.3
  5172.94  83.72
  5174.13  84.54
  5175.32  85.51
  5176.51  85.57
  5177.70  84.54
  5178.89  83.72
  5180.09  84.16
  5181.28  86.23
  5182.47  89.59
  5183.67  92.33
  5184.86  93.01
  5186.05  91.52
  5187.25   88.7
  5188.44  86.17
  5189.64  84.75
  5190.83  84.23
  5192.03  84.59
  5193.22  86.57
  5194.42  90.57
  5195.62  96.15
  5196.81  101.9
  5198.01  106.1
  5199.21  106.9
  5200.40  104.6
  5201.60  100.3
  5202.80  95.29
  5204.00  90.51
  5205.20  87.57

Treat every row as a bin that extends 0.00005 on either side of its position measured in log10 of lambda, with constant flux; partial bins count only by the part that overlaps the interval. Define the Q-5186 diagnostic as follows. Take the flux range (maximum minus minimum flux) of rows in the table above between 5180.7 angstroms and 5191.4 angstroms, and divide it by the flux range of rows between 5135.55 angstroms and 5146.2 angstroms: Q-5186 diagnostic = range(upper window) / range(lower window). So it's 1.1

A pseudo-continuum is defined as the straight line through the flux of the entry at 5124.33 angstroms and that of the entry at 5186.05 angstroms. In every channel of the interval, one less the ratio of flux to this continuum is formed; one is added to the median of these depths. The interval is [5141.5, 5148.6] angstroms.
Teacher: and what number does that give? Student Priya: 0.967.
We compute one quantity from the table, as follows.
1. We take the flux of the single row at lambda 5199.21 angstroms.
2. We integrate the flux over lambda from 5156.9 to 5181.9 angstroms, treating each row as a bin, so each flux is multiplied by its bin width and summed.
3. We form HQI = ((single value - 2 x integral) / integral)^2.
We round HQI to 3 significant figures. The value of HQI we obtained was 3.82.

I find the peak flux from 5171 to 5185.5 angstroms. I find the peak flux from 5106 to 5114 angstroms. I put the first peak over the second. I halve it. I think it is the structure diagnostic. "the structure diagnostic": 0.45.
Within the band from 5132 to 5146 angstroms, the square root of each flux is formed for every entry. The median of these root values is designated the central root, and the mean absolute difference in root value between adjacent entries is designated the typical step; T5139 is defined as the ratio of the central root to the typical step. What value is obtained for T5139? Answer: 108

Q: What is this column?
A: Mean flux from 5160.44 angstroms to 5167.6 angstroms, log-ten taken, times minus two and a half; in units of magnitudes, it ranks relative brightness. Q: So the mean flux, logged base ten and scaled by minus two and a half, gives -5.01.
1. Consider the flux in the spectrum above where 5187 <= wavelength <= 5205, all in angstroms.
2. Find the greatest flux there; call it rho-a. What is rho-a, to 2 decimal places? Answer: 106.90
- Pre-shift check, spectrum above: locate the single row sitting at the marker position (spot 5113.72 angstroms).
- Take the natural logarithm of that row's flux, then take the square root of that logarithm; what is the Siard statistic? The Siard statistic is 2.15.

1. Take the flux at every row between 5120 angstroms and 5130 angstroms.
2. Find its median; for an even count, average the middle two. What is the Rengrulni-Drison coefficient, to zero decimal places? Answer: 104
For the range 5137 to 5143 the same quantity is 97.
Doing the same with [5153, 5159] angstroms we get 103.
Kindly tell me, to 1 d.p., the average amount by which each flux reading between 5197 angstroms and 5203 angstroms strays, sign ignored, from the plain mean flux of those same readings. 3.9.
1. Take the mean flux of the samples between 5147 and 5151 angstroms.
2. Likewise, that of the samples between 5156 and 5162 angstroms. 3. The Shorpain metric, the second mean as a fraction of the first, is 1.05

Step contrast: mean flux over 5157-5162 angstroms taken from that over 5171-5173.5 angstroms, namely -20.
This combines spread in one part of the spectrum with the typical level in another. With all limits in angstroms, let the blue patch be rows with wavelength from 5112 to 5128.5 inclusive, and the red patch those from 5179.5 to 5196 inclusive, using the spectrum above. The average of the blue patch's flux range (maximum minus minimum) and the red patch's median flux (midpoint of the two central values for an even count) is 48.8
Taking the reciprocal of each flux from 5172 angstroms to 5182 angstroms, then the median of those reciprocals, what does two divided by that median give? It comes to 169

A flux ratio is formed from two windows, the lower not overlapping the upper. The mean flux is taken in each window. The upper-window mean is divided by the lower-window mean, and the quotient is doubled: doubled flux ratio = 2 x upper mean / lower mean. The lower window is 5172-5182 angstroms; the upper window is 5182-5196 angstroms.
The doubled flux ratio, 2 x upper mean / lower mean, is 2.10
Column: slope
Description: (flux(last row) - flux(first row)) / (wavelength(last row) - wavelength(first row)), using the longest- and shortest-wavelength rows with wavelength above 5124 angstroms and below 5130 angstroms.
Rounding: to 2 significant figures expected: 2.2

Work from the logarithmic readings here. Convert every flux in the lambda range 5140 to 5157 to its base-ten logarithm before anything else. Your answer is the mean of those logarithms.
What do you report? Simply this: 2.00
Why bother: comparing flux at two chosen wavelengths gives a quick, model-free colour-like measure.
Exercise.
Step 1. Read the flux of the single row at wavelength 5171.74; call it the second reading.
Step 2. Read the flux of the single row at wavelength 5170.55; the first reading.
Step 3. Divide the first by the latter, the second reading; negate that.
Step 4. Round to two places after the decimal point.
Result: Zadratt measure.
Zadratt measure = -1.03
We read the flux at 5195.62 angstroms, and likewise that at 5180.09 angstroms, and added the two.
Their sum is 180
